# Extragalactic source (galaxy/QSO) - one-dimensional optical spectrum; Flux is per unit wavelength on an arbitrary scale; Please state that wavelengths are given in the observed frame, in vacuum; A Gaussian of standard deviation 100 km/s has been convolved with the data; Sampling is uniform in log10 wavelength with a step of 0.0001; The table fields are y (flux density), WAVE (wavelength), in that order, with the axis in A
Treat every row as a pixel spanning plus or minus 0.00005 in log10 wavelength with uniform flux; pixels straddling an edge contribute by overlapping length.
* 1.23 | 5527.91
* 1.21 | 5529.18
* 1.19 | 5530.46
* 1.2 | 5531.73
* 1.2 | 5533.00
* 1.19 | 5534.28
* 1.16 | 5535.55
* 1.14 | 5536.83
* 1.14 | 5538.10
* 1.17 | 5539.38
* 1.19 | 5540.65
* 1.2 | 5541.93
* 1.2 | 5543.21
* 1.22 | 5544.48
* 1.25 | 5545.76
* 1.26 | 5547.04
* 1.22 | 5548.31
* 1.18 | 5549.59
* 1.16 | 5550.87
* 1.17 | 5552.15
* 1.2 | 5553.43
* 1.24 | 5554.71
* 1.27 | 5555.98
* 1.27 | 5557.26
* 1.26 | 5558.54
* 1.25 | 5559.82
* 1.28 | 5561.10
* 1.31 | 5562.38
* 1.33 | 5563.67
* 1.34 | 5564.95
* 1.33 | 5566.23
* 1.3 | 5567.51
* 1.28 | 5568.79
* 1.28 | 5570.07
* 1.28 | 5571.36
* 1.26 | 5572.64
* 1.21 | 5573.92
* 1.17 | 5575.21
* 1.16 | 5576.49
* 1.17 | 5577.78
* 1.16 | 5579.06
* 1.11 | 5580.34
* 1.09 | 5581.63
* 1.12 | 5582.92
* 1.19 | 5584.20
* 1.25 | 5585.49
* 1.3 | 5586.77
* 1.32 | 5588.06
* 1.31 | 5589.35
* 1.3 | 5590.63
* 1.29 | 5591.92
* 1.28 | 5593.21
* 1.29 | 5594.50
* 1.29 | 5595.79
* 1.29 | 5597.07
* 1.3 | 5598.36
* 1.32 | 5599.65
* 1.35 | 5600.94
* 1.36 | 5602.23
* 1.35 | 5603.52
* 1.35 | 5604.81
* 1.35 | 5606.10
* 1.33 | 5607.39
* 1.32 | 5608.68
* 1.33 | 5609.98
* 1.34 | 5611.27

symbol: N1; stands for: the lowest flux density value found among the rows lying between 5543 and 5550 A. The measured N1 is 1.18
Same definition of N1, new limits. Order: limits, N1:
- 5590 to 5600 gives 1.28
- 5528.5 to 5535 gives 1.19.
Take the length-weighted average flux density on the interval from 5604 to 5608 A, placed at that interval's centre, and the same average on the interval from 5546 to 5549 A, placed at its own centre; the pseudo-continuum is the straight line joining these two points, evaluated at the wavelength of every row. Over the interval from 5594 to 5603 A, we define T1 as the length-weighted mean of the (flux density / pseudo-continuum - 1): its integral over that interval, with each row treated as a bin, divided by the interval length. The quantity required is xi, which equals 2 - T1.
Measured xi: 2.012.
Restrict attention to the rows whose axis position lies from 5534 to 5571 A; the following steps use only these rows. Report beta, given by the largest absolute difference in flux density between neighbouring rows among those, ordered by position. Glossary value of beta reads 0.040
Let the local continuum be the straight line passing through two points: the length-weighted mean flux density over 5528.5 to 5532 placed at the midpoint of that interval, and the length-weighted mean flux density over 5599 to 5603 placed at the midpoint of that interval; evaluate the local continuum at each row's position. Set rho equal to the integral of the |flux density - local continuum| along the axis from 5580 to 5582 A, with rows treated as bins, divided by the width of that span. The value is 0.202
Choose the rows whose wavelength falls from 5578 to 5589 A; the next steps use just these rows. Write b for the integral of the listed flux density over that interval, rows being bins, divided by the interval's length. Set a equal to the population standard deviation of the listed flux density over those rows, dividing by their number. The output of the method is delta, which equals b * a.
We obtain 0.099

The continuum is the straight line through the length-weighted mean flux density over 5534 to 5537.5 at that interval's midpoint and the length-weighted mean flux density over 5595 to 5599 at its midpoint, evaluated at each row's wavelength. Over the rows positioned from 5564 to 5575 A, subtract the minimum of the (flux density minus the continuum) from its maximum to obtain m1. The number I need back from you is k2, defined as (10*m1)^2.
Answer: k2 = 2.2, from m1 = 0.15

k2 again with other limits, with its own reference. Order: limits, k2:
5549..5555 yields 0.5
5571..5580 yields 1.9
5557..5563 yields 0.3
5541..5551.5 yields 1.2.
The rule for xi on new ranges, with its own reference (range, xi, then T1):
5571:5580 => 2.073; -0.07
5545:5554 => 2.031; -0.03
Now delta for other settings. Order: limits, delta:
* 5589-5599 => 0.011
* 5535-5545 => 0.033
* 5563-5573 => 0.036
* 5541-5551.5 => 0.038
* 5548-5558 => 0.049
